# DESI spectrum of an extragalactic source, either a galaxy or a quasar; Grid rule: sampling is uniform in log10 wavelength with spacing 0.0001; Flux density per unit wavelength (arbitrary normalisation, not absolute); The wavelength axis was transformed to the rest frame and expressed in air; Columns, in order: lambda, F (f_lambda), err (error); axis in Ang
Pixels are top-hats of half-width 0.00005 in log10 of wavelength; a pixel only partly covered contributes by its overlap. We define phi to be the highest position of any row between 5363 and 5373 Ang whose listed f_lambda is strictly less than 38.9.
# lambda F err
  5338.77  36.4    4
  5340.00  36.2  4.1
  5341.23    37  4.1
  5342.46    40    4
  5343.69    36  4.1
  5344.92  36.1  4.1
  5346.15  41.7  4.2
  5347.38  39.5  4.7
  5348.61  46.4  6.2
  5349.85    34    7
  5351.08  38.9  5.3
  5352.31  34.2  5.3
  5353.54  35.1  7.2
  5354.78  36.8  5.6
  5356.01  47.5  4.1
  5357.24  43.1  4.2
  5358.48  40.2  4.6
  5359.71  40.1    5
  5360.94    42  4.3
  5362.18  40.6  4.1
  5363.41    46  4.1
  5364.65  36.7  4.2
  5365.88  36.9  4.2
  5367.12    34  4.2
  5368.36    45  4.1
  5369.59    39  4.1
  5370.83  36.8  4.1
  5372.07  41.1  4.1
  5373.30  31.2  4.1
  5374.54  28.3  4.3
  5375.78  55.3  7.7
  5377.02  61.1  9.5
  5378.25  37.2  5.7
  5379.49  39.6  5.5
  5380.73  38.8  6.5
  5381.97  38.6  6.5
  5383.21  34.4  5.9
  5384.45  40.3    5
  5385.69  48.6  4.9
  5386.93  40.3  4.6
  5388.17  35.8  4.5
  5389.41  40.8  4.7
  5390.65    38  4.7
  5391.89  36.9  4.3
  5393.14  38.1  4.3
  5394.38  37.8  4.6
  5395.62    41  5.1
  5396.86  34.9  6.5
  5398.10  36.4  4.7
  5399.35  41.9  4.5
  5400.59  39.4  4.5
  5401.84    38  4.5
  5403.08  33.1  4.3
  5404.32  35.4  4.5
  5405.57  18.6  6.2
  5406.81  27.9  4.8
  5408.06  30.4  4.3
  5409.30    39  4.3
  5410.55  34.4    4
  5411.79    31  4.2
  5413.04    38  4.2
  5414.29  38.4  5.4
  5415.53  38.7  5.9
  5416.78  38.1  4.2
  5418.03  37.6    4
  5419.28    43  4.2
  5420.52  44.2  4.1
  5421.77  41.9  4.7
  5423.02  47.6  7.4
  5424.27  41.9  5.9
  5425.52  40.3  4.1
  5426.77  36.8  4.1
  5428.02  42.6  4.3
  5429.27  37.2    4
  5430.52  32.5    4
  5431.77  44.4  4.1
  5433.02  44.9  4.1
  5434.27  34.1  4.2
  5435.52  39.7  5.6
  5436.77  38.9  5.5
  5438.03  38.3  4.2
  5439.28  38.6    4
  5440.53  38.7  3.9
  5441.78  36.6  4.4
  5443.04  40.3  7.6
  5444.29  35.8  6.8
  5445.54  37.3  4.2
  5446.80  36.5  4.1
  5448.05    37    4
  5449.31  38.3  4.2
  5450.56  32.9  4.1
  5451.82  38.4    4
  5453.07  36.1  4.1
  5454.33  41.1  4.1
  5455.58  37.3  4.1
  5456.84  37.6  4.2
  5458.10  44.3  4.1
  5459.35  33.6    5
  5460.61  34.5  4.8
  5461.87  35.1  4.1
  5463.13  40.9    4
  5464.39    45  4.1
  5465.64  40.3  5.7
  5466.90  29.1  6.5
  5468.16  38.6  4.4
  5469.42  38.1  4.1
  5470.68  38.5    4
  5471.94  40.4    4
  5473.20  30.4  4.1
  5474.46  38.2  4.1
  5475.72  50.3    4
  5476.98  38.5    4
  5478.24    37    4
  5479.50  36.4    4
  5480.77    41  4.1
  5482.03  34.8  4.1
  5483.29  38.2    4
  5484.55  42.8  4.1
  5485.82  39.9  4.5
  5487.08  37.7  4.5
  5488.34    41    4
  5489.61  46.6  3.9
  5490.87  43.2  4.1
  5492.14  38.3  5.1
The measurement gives 5370.83 Ang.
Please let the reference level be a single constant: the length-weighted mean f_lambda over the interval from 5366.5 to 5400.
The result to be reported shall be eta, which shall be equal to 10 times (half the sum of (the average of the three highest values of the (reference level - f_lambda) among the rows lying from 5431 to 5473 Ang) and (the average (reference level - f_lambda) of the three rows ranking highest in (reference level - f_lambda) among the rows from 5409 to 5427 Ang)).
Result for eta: 67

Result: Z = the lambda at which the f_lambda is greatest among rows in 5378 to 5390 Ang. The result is 5385.69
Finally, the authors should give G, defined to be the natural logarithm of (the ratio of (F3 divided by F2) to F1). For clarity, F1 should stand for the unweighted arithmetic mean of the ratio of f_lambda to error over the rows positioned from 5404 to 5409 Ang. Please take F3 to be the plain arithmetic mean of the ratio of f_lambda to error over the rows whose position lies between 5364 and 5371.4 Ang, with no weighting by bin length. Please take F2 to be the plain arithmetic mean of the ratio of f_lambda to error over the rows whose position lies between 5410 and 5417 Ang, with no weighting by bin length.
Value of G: -1.6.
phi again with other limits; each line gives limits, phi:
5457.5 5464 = 5461.87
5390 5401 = 5398.10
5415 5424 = 5418.03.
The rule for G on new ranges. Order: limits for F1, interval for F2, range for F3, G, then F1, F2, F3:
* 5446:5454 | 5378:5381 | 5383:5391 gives -2.0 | 8.95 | 6.57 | 8.2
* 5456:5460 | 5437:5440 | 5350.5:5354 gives -2.6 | 8.83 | 9.38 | 6.2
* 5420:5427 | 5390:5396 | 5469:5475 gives -2.1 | 8.67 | 8.36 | 9.1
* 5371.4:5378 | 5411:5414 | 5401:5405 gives -2.0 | 7.57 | 8.21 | 8.0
